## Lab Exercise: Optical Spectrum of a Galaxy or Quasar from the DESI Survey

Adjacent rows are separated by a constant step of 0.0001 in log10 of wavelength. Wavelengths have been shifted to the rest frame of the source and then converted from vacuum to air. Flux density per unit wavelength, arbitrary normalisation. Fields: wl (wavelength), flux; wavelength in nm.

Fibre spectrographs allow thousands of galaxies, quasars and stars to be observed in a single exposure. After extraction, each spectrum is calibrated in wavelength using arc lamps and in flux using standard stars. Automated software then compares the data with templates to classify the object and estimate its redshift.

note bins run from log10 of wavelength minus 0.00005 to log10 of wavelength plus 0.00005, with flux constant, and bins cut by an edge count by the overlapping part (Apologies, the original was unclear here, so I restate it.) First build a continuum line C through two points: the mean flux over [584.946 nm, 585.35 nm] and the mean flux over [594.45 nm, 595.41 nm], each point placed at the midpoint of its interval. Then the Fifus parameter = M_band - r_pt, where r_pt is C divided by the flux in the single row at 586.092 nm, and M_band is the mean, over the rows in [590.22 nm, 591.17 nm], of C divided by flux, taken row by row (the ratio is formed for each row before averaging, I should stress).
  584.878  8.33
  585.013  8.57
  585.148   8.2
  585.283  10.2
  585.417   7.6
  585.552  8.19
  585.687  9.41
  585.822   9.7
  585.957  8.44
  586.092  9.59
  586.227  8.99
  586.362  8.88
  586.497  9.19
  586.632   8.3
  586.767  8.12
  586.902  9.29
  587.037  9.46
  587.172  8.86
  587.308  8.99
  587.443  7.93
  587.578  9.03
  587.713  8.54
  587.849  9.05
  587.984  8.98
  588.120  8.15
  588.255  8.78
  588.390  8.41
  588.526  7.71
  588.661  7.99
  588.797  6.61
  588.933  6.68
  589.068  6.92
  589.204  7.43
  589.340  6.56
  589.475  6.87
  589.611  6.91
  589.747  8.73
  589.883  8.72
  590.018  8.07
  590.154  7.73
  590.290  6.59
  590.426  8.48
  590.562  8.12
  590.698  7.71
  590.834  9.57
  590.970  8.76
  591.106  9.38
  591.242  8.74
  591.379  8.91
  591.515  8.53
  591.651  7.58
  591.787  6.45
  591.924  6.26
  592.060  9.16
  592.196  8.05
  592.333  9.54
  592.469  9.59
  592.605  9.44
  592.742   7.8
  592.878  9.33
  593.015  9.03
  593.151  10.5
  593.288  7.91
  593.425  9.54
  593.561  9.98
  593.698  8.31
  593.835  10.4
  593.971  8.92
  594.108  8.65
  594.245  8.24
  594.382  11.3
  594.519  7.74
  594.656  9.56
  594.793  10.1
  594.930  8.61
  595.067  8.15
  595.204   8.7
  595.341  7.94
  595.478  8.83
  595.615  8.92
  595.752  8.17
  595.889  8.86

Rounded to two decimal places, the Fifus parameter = 0.13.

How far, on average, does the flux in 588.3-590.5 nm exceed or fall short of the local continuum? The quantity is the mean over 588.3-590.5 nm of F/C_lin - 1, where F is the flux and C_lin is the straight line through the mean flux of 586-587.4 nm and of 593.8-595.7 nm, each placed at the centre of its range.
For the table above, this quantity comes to -0.16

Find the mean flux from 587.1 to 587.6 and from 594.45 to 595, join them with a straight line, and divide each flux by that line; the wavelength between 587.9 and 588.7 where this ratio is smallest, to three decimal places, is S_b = 588.526 nm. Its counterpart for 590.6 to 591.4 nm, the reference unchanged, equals 590.698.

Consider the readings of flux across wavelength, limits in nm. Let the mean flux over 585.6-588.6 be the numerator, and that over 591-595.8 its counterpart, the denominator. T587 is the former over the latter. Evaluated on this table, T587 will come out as 1.00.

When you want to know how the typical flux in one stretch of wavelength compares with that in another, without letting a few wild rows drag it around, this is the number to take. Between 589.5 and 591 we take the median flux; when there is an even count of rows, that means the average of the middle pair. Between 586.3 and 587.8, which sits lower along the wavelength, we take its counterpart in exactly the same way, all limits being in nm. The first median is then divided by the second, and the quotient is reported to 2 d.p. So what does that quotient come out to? 0.91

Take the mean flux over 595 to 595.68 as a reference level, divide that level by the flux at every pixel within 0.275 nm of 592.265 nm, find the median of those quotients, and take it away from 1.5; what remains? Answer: 0.59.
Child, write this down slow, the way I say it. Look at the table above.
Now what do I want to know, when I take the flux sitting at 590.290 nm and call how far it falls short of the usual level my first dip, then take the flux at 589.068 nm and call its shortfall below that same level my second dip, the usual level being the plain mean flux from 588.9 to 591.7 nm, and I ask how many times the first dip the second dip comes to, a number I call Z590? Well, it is 0.8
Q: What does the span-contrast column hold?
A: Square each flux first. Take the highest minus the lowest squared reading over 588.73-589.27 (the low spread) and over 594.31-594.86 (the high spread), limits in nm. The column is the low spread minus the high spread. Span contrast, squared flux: -56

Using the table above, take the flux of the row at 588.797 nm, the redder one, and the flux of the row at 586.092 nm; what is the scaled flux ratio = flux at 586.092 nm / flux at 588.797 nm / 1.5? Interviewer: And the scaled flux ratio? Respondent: 0.97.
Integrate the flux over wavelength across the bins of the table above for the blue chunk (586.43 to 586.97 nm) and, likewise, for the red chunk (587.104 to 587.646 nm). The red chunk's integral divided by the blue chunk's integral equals 1.00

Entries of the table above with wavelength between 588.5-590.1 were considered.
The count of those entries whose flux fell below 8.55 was 10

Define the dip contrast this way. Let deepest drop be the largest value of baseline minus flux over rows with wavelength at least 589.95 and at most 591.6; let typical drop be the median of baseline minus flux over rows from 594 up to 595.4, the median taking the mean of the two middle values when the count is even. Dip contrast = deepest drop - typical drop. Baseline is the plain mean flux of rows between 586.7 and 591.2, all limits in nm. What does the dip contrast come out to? 2.0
